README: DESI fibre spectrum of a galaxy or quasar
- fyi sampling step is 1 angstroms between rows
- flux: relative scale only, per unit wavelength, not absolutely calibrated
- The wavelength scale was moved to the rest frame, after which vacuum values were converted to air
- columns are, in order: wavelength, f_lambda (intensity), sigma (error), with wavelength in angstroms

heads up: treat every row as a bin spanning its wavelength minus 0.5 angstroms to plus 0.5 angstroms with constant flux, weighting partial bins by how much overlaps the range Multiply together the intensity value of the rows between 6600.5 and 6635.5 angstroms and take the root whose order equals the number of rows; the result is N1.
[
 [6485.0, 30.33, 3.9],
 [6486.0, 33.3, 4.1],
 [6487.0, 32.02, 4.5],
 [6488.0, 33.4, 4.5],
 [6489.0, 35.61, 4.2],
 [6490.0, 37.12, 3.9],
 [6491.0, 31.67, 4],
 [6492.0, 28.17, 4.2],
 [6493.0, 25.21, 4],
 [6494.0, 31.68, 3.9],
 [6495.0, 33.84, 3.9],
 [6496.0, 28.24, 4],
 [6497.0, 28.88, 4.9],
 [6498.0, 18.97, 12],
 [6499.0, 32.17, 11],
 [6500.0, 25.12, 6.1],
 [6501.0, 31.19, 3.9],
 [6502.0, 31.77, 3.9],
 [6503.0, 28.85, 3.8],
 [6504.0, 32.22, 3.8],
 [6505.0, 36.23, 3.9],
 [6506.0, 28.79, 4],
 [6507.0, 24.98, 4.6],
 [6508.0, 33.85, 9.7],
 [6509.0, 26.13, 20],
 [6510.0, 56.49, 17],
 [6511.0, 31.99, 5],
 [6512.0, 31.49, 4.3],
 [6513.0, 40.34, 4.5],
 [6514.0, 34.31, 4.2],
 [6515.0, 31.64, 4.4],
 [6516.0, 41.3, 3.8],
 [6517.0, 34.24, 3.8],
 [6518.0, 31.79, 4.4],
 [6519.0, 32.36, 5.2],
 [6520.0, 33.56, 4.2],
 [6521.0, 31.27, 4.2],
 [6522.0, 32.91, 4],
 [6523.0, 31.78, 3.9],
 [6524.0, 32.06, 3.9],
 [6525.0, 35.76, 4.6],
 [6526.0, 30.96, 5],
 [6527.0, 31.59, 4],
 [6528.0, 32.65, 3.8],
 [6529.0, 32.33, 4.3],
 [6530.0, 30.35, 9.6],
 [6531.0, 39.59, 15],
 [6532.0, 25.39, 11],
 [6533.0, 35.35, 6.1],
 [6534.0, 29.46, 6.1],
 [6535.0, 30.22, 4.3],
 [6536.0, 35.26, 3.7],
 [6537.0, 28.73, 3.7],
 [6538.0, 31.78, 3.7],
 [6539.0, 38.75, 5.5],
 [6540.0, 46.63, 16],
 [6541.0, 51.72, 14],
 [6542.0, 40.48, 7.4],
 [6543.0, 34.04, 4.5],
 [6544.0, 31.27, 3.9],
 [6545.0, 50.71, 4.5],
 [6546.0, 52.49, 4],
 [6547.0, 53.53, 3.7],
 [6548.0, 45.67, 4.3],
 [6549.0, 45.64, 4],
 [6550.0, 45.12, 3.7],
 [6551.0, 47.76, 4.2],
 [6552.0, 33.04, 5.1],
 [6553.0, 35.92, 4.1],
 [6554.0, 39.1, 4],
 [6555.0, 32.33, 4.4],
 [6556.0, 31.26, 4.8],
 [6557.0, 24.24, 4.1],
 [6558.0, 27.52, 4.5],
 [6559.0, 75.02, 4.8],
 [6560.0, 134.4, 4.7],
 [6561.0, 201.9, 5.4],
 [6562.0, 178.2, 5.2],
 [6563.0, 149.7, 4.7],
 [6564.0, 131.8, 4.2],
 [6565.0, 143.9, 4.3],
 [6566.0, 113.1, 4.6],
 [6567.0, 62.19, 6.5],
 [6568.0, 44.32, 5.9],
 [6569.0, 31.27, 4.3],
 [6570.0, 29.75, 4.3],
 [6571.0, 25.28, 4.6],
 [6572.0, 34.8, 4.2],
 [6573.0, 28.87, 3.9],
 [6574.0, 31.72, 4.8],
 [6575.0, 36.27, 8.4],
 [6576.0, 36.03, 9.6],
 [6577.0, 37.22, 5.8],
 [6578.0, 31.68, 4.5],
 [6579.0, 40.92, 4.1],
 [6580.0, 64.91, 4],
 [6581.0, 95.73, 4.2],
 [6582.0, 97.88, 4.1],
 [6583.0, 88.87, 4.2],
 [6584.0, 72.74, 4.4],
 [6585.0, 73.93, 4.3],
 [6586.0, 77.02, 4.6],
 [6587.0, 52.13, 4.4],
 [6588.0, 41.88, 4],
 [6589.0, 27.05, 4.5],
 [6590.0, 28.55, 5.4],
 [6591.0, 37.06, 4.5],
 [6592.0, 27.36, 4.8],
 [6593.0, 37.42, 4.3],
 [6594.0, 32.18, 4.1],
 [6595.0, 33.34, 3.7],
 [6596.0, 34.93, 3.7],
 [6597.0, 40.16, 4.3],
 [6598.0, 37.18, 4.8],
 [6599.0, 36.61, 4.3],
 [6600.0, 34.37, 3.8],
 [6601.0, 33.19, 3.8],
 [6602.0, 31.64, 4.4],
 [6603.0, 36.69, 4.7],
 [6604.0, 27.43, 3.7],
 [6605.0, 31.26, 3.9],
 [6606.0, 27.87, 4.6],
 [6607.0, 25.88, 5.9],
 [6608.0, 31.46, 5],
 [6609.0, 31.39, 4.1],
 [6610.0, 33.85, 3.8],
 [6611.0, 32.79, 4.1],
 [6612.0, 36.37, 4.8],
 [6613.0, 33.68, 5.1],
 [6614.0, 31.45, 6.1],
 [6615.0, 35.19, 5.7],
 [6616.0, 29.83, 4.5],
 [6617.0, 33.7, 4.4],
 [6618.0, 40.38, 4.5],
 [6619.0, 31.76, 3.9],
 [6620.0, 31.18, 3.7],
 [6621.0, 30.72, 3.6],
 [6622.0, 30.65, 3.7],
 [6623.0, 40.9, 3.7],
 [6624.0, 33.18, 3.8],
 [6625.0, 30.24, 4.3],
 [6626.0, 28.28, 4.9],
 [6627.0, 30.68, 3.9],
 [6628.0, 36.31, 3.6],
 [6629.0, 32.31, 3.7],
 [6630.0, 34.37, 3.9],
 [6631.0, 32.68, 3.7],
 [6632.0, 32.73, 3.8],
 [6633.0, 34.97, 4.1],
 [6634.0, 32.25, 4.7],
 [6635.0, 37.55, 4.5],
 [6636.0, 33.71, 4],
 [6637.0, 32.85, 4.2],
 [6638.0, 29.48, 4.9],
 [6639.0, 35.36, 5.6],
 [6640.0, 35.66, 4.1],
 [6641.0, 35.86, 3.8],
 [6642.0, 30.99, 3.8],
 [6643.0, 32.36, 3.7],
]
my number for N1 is 32.6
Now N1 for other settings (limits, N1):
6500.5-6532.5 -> 32.7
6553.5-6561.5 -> 52.0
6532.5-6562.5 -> 44.6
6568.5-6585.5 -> 45.2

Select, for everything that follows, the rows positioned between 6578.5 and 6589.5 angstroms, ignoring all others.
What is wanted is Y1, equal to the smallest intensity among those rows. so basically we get 27.05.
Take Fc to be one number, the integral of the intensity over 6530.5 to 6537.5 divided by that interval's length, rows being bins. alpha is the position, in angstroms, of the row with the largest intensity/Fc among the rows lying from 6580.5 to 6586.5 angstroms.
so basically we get 6582.0 angstroms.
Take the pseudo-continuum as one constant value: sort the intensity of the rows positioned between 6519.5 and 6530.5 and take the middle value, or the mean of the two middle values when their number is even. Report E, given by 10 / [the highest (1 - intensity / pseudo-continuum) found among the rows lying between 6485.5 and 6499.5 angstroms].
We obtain 24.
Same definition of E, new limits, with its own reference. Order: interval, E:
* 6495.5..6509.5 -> 24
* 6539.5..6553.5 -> 406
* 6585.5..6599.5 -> 64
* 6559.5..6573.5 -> 47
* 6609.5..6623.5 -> 144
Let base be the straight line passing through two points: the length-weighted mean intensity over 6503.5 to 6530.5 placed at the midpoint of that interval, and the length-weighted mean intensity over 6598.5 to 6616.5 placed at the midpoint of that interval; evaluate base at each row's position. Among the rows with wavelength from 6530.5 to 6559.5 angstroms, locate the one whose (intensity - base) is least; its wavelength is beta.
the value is 6557.0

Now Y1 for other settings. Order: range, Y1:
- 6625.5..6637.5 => 28.28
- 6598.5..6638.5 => 25.88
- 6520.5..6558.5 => 24.24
